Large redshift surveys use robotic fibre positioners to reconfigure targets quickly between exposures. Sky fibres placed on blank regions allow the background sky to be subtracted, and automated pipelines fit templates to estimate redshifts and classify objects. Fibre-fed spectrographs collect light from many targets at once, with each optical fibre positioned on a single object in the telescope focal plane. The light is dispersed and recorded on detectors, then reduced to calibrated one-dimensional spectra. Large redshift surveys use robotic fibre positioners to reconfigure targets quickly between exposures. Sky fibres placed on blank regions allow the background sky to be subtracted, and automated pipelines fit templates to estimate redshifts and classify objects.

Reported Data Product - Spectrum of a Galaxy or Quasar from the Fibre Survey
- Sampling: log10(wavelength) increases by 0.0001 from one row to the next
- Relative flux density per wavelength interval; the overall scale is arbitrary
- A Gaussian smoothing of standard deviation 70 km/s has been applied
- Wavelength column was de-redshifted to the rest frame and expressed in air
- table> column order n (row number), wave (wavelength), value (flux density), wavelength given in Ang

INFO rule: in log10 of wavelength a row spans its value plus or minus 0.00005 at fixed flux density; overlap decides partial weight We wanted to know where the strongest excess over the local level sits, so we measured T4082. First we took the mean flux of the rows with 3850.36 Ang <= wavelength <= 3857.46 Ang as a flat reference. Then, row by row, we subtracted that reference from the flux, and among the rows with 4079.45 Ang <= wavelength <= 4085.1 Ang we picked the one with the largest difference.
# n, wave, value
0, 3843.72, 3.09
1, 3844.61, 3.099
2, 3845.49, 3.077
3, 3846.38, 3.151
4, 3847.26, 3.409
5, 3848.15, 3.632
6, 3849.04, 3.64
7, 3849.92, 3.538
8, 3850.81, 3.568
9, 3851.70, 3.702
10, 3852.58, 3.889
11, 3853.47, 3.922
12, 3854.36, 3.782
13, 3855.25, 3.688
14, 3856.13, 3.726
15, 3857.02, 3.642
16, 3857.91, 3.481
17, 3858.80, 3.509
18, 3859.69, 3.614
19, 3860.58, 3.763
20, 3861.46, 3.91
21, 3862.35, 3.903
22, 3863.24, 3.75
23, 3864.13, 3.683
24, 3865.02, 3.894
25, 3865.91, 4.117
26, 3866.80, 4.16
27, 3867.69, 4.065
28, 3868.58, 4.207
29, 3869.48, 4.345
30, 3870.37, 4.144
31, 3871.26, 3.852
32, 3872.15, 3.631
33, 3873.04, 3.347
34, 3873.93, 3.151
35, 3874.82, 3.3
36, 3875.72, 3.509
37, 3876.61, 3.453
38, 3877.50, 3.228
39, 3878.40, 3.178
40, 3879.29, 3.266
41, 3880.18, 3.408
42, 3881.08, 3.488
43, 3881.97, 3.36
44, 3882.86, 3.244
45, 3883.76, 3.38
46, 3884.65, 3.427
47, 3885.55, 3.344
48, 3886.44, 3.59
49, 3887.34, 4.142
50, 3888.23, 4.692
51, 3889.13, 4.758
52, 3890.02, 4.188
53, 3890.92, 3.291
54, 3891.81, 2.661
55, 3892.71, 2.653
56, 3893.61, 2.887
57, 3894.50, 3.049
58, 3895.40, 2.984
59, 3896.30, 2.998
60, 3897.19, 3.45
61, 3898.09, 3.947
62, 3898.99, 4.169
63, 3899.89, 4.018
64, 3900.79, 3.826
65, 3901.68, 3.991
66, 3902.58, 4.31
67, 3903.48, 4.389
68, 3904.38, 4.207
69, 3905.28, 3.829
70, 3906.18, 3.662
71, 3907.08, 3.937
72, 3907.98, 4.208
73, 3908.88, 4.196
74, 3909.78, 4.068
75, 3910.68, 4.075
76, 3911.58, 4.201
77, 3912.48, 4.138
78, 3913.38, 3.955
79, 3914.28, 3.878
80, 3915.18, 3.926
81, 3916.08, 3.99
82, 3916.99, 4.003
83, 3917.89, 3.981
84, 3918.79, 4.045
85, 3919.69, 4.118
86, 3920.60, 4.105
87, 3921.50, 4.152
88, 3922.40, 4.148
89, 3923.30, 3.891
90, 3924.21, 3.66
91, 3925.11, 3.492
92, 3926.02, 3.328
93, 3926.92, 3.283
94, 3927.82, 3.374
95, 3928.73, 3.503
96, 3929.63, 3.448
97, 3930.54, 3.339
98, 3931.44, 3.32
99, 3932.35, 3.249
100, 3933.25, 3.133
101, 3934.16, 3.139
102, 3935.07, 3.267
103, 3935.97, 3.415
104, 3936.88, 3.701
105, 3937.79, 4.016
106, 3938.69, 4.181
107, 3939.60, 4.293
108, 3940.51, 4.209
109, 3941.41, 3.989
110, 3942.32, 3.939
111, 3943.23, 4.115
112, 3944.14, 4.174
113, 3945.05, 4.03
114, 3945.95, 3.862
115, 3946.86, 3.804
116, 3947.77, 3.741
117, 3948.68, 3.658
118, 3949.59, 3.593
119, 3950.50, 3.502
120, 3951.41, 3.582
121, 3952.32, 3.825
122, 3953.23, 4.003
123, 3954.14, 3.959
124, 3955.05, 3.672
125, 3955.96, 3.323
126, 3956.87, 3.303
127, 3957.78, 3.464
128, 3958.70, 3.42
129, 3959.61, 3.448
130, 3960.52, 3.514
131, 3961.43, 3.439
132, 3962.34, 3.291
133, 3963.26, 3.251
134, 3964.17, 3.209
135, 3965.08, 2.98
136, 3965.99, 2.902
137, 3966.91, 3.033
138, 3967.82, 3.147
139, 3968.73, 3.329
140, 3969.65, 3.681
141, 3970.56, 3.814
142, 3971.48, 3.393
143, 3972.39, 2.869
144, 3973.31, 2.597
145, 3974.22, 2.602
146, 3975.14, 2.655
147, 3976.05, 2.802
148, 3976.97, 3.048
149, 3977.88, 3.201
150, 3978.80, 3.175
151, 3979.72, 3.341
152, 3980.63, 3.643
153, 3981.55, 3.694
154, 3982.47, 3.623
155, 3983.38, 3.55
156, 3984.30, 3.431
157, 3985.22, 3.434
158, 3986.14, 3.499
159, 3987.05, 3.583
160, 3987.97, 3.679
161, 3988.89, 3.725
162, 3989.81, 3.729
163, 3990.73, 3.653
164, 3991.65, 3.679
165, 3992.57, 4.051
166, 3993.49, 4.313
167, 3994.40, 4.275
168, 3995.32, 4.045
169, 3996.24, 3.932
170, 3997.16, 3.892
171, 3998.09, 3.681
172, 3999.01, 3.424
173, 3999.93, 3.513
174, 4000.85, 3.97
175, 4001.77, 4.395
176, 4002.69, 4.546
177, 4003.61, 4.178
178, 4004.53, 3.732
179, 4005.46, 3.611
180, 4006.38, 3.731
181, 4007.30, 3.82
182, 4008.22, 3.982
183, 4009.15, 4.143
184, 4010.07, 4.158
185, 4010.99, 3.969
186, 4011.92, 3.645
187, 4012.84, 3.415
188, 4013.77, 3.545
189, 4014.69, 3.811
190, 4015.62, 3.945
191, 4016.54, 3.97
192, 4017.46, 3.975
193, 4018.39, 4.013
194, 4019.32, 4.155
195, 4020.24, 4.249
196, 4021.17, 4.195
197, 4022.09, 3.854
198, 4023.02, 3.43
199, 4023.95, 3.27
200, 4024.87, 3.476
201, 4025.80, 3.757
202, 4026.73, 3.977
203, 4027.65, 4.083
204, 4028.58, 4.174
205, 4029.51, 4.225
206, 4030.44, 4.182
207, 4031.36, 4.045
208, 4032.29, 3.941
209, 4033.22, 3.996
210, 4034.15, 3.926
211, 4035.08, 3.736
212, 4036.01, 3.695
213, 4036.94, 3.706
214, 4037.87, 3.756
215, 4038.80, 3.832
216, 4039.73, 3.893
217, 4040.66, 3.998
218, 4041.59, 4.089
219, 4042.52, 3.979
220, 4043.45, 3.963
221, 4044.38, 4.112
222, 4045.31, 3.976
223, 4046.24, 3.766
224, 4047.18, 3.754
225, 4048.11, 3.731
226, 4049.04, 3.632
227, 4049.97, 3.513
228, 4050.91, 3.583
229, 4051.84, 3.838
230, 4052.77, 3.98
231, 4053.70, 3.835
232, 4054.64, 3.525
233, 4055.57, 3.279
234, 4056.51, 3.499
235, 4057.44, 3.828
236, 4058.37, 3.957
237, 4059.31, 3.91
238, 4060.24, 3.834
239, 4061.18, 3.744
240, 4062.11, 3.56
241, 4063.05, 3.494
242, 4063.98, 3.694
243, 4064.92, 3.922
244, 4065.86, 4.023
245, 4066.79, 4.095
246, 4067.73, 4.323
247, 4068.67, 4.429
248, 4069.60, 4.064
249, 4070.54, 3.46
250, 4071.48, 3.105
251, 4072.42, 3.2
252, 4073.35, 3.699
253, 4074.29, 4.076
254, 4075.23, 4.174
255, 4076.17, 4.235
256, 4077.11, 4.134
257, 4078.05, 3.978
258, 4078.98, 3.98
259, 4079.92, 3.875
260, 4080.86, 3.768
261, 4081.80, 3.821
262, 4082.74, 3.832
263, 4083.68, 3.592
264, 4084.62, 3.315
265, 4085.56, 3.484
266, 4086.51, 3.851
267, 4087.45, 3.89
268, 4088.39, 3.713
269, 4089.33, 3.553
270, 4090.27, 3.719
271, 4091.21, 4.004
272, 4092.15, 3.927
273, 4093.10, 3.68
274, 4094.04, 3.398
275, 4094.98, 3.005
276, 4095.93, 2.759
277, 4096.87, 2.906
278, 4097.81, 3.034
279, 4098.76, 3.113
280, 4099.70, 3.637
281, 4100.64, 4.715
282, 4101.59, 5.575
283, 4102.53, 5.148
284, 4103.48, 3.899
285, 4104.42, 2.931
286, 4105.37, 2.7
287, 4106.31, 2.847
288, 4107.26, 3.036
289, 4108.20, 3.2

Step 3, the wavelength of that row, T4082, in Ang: 4079.92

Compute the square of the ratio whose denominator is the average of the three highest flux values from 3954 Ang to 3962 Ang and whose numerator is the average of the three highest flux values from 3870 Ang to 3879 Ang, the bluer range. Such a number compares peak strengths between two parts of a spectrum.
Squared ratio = 1.09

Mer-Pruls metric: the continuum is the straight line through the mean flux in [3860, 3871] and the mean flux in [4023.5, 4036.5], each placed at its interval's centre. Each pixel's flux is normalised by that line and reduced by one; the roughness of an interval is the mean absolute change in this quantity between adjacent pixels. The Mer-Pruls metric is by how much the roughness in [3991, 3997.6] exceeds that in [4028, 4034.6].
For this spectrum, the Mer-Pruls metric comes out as 0.03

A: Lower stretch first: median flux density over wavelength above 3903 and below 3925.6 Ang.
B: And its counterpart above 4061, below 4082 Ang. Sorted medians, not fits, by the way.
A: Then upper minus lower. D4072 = -0.12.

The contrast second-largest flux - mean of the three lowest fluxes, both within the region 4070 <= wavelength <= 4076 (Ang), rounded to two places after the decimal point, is 0.82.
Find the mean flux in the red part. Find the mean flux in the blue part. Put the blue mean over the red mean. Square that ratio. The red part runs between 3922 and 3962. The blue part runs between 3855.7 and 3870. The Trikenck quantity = 1.1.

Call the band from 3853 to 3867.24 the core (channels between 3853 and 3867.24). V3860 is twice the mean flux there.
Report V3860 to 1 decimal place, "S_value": 7.6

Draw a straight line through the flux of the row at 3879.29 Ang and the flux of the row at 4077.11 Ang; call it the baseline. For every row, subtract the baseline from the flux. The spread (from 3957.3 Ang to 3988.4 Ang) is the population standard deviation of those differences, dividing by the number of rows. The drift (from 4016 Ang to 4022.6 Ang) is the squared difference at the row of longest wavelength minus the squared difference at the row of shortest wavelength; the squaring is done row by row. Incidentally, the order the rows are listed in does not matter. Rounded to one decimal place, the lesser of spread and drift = 0.0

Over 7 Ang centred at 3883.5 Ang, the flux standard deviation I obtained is 0.10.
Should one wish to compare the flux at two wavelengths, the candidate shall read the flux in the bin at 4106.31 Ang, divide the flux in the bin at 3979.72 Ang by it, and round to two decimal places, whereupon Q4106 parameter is 1.17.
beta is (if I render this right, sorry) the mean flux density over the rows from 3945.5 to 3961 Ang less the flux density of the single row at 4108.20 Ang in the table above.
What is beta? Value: 0.43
